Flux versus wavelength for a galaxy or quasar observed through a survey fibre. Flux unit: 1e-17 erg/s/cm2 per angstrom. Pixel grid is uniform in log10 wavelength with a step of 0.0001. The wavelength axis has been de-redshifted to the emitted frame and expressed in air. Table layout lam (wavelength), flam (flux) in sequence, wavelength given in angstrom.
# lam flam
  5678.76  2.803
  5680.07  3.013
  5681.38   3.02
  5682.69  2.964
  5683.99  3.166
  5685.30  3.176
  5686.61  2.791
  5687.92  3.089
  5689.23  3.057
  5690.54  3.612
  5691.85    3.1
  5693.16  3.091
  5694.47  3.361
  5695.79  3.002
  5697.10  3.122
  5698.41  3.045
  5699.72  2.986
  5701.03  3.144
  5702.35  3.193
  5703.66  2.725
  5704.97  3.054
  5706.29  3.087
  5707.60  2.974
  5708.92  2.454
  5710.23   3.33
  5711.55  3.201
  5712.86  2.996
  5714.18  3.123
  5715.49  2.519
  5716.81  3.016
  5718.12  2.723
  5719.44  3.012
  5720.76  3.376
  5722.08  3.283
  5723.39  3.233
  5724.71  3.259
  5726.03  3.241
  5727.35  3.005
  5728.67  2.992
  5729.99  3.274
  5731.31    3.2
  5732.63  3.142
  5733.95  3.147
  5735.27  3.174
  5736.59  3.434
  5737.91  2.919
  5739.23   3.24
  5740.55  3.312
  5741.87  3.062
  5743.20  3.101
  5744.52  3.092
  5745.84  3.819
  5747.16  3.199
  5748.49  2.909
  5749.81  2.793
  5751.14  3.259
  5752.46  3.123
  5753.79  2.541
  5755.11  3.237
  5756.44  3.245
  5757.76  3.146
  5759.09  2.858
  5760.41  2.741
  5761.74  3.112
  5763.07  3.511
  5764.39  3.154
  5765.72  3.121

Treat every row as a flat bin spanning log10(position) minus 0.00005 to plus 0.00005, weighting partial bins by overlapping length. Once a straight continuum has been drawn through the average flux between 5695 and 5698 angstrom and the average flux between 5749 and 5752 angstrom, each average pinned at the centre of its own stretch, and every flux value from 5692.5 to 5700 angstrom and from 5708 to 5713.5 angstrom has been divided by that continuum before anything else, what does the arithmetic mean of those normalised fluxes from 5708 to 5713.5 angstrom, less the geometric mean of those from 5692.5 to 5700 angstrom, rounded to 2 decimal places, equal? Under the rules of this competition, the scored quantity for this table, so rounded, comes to -0.03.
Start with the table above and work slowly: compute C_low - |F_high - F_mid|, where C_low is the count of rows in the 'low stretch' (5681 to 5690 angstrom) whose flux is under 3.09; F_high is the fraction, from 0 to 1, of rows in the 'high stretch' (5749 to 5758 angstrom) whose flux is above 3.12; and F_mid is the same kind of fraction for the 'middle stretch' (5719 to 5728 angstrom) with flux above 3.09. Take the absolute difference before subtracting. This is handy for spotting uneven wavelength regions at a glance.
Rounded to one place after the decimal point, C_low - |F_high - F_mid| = 5.0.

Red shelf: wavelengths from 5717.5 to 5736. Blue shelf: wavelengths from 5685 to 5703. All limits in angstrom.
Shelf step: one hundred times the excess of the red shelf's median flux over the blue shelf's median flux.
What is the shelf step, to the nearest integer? 9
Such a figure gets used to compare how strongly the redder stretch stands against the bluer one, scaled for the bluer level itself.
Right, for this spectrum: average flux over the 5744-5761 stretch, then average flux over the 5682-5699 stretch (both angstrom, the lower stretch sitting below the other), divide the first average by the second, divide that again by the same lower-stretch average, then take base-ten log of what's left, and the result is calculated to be -0.501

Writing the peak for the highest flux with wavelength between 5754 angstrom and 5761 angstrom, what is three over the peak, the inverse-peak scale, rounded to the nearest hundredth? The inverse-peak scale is 0.92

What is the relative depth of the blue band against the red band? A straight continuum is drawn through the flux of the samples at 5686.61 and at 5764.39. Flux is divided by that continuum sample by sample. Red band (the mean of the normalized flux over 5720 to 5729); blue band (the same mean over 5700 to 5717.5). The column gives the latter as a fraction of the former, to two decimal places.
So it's 0.96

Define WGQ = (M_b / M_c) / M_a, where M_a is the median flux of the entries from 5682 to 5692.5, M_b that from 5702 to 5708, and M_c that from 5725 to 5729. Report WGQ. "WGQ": 0.328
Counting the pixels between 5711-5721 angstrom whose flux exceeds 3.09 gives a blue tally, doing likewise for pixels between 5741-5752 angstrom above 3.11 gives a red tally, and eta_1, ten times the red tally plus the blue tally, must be 33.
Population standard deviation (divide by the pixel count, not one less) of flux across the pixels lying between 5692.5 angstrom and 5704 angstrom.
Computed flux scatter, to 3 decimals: 0.163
